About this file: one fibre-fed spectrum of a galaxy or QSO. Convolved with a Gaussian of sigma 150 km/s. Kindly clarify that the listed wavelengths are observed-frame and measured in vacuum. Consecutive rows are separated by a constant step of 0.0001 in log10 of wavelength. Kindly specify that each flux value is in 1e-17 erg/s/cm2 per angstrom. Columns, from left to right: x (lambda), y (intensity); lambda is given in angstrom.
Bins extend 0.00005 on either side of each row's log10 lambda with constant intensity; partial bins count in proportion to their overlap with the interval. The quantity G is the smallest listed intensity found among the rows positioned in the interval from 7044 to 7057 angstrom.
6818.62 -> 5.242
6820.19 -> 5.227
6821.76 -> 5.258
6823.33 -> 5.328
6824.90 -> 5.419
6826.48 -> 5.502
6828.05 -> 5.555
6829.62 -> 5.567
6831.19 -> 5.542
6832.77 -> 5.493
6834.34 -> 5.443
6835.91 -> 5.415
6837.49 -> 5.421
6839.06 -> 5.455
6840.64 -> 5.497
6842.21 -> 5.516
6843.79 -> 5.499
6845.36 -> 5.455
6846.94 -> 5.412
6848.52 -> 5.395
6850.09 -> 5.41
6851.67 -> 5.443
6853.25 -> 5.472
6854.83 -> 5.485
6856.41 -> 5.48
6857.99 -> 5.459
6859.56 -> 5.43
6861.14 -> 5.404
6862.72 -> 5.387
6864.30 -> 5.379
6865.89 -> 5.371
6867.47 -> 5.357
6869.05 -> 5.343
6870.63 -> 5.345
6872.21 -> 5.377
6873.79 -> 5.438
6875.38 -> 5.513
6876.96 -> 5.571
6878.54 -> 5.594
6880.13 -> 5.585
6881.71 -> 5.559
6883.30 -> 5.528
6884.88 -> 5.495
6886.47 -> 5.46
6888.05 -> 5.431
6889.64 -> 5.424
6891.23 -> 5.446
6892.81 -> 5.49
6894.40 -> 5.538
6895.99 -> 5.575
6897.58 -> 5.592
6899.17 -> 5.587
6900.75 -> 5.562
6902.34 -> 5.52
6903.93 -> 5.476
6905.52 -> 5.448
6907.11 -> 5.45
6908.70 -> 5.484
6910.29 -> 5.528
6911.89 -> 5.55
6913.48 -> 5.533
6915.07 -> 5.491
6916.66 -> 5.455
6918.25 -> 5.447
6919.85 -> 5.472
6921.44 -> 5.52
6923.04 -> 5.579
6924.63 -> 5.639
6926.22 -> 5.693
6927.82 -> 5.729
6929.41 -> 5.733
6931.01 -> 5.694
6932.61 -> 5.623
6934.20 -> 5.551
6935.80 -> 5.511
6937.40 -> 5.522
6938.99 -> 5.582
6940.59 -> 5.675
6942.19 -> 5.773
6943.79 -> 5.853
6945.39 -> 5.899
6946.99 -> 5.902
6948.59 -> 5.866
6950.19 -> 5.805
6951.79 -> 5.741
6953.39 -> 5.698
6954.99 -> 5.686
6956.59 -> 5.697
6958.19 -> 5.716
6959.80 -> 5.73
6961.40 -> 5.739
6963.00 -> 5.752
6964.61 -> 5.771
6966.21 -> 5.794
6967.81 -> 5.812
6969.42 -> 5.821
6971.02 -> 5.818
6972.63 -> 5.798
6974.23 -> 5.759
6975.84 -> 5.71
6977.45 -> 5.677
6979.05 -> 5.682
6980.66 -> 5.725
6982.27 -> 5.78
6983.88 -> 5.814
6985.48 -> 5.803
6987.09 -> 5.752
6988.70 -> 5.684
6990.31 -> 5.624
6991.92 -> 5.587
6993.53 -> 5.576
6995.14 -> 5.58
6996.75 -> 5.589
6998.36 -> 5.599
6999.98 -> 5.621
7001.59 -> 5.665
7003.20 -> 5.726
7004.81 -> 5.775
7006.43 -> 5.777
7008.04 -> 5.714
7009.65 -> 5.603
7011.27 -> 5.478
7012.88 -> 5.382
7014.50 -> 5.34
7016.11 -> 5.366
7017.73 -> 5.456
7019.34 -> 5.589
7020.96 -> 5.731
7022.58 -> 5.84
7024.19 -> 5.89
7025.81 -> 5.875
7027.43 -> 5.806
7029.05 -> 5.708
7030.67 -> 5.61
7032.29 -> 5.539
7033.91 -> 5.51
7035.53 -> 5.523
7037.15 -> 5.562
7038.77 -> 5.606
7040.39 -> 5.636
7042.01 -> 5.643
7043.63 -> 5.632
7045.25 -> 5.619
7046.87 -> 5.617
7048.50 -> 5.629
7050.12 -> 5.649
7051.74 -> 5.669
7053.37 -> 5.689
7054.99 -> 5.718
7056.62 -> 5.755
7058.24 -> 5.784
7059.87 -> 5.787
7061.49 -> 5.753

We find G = 5.617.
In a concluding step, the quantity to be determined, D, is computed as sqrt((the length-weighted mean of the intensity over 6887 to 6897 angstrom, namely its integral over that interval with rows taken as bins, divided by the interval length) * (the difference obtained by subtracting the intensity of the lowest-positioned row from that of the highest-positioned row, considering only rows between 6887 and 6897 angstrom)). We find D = 0.89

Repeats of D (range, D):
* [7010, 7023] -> 1.41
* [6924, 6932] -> 0.56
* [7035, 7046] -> 0.73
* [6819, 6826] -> 1.01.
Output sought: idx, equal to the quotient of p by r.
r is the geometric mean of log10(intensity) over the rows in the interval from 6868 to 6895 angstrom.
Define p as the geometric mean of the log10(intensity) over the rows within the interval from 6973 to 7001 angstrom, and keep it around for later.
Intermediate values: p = 0.754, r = 0.739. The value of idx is 1.02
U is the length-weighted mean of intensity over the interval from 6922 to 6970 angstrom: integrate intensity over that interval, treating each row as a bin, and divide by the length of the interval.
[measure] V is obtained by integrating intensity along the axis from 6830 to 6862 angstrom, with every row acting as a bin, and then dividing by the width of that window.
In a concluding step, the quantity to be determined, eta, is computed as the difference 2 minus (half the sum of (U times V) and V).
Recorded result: -16.3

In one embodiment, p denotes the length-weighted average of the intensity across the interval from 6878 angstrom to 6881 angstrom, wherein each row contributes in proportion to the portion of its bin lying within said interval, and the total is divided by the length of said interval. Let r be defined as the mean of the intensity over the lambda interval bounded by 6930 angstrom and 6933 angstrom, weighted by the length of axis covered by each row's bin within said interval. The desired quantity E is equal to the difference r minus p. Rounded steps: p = 5.59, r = 5.65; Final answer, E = 0.07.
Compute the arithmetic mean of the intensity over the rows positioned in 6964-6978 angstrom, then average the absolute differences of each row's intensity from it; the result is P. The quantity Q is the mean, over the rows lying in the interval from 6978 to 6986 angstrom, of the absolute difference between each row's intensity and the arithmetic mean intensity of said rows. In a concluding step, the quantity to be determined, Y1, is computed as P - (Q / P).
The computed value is -1.1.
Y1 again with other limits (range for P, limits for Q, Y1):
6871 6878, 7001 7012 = -1.1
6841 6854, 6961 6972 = -0.8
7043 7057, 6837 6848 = -0.8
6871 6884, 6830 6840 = -0.6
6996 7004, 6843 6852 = -0.6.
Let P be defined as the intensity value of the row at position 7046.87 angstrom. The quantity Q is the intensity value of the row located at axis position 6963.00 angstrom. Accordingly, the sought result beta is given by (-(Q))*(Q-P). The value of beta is -0.8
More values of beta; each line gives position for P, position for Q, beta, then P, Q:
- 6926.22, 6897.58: 0.6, 5.693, 5.592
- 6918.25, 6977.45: -1.3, 5.447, 5.677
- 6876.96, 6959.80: -0.9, 5.571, 5.73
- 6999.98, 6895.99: 0.3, 5.621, 5.575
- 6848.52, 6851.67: -0.3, 5.395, 5.443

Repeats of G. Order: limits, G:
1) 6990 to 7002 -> 5.576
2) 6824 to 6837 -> 5.415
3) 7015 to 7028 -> 5.366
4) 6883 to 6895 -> 5.424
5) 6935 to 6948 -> 5.511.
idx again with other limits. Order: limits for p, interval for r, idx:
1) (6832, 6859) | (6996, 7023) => 0.98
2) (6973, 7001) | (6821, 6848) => 1.02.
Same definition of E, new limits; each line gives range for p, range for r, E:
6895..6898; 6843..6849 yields -0.13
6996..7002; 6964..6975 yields 0.19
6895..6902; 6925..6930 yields 0.14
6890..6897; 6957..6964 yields 0.22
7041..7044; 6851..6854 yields -0.19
